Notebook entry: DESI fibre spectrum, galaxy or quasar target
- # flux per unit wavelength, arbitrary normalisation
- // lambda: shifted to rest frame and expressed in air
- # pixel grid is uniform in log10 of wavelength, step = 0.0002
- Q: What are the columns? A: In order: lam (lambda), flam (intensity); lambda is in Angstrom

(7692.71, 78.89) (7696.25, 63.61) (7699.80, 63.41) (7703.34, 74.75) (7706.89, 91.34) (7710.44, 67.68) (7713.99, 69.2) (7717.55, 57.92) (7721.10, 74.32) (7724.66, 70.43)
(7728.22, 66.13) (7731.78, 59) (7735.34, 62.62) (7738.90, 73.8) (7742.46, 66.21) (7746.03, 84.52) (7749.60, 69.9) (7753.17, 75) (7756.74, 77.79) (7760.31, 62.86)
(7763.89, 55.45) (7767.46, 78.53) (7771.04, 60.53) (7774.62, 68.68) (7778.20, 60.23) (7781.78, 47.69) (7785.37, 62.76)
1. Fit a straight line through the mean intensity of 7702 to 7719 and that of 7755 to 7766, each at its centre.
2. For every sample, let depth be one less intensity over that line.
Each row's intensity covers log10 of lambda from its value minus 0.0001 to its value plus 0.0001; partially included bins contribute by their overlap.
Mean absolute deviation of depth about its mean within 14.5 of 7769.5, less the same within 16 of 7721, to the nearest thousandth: 0.035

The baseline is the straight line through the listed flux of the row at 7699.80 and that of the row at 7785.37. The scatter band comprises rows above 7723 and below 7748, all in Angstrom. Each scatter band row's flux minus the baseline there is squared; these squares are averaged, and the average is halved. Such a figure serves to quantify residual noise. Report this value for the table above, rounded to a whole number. 47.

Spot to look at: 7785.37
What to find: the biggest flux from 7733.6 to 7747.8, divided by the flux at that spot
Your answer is 1.35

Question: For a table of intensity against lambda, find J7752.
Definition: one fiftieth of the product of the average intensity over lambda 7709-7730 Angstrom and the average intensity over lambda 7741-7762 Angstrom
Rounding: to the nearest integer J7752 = 98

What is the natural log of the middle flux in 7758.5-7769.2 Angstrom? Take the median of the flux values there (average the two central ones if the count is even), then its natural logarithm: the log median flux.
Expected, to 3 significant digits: 4.14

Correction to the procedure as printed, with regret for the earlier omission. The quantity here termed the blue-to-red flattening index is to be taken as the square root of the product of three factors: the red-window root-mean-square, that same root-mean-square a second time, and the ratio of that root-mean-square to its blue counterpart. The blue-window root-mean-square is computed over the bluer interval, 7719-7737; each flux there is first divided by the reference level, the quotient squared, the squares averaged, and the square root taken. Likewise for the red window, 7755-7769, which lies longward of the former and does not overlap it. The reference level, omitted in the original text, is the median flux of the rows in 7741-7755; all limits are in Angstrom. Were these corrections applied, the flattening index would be 0.98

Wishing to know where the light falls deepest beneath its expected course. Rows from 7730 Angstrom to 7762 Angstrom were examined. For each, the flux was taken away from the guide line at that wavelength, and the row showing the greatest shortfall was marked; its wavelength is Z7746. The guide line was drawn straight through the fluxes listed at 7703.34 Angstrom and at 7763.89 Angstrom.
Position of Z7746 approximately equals 7731.78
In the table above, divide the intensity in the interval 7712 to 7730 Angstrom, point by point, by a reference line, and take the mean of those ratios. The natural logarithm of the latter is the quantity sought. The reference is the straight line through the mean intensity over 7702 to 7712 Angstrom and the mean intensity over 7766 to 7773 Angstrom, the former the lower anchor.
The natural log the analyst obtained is -0.12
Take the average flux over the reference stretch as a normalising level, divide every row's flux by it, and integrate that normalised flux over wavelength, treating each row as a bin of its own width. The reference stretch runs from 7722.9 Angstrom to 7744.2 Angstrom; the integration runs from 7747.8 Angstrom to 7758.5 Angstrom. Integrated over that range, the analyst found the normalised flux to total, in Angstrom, 12.0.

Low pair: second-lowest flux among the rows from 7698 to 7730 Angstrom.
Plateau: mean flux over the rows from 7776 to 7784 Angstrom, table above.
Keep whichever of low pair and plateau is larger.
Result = 63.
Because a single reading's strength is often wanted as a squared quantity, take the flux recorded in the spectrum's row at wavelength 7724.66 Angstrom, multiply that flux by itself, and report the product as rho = 4960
